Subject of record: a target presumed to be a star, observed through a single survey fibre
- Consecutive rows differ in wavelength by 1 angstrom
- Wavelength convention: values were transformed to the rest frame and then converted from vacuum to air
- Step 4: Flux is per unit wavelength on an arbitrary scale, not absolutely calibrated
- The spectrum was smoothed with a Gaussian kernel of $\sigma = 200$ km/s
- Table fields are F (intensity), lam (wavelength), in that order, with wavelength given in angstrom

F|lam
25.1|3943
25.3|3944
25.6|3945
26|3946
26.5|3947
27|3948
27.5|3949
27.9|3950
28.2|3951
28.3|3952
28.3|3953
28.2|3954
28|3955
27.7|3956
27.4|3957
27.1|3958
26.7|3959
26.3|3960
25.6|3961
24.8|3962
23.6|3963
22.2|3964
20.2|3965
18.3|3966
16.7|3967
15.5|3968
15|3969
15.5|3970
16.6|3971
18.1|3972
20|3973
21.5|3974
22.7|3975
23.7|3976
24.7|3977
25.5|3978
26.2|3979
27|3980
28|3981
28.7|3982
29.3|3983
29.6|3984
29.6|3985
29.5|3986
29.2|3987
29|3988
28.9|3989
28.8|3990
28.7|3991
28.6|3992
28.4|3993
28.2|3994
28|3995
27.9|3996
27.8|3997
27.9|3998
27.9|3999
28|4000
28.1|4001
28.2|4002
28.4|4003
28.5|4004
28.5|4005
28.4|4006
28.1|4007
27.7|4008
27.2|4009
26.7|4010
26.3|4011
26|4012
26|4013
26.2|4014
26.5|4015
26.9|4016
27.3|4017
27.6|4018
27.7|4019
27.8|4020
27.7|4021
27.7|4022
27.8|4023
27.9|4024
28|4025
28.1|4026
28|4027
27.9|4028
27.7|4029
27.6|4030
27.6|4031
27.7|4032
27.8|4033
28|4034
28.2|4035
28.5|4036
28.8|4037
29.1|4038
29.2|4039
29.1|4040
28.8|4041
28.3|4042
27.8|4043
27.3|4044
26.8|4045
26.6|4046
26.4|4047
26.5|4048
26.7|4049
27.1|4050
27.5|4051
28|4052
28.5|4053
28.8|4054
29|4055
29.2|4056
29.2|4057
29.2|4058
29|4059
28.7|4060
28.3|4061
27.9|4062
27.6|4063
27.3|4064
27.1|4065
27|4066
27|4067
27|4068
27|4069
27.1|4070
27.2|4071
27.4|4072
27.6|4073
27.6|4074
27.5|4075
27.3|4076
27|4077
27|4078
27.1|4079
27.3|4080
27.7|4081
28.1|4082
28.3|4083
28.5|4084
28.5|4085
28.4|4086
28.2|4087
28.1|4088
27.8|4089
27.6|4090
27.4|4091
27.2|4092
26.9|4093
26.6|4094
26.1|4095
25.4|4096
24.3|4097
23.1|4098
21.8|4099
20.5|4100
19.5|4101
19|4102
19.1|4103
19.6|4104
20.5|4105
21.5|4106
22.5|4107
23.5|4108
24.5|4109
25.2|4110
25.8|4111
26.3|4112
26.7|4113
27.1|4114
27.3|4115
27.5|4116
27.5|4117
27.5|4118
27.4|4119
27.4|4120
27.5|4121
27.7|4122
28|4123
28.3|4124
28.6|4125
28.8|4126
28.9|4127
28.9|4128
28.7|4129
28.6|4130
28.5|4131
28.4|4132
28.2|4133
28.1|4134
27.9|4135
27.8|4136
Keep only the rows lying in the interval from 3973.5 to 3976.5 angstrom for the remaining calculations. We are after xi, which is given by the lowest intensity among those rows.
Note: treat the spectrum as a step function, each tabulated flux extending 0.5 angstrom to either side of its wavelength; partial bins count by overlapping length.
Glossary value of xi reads 21.5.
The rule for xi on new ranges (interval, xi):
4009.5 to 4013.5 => 26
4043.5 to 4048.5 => 26.4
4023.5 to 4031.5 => 27.6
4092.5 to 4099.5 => 21.8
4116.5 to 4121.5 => 27.4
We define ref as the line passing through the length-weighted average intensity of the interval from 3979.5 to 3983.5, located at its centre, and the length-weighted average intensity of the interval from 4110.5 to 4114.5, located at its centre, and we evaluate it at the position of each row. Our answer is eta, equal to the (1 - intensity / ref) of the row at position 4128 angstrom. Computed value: -0.10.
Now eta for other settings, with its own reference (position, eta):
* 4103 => 0.28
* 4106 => 0.19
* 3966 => 0.36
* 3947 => 0.08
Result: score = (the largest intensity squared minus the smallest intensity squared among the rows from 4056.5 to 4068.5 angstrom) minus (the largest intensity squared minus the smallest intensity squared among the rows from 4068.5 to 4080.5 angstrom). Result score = 91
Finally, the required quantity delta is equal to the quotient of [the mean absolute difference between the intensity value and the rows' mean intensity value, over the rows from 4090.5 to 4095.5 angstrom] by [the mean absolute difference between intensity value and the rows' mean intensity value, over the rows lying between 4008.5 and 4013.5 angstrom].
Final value 1.0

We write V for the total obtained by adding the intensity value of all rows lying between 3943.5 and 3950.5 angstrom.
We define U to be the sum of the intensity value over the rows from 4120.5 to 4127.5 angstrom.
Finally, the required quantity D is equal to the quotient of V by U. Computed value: 0.94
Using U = 197.8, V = 186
